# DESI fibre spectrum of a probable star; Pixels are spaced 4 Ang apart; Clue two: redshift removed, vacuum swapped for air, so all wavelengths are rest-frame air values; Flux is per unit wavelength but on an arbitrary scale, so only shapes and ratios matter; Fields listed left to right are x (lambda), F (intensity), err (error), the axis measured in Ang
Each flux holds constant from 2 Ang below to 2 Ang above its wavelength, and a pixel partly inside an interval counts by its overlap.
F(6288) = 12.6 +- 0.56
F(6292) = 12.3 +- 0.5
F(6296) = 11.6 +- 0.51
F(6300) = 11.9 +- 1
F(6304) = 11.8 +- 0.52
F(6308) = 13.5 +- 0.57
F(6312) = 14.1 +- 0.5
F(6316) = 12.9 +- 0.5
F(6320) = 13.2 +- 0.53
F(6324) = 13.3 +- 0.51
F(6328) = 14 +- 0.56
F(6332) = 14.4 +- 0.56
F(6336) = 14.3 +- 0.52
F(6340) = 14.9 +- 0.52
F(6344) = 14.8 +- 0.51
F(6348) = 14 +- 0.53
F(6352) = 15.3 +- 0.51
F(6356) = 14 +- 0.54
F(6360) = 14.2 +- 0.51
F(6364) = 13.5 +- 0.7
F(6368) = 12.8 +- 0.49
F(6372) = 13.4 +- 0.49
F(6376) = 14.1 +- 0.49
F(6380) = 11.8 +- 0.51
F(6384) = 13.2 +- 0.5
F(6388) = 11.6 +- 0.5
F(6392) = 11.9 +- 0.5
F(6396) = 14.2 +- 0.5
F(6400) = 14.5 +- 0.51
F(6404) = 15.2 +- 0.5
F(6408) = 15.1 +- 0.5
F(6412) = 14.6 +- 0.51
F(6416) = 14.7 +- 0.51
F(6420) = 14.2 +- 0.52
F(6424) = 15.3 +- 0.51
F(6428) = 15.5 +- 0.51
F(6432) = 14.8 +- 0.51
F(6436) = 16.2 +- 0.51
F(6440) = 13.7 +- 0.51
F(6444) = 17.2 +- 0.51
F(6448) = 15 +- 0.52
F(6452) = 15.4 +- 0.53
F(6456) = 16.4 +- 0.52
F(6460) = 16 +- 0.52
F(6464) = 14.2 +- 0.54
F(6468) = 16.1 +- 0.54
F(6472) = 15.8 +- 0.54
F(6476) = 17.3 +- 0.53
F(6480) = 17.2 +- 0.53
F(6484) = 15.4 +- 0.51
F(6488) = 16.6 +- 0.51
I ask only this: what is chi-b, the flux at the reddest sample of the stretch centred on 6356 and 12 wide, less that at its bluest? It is -1.1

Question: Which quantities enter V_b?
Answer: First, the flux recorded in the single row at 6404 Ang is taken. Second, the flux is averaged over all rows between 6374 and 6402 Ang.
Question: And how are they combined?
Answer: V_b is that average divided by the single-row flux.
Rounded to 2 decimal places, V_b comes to 0.86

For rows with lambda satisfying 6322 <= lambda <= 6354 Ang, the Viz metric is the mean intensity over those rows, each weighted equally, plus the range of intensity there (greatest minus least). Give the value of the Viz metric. 16.4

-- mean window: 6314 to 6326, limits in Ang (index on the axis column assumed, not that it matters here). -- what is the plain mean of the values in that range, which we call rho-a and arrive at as 13.1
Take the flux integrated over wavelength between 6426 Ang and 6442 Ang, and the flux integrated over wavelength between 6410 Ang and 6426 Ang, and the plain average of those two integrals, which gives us 238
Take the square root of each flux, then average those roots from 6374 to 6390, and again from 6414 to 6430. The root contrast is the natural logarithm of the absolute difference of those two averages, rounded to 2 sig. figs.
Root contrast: -1.2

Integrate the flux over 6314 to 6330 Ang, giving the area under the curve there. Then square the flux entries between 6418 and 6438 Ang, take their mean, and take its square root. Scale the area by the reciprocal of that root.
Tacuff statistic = 14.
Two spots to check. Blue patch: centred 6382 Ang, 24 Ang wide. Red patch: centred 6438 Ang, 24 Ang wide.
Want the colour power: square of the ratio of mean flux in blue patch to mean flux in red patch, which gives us 0.68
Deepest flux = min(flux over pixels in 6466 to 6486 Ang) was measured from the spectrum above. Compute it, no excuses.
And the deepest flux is 15.4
